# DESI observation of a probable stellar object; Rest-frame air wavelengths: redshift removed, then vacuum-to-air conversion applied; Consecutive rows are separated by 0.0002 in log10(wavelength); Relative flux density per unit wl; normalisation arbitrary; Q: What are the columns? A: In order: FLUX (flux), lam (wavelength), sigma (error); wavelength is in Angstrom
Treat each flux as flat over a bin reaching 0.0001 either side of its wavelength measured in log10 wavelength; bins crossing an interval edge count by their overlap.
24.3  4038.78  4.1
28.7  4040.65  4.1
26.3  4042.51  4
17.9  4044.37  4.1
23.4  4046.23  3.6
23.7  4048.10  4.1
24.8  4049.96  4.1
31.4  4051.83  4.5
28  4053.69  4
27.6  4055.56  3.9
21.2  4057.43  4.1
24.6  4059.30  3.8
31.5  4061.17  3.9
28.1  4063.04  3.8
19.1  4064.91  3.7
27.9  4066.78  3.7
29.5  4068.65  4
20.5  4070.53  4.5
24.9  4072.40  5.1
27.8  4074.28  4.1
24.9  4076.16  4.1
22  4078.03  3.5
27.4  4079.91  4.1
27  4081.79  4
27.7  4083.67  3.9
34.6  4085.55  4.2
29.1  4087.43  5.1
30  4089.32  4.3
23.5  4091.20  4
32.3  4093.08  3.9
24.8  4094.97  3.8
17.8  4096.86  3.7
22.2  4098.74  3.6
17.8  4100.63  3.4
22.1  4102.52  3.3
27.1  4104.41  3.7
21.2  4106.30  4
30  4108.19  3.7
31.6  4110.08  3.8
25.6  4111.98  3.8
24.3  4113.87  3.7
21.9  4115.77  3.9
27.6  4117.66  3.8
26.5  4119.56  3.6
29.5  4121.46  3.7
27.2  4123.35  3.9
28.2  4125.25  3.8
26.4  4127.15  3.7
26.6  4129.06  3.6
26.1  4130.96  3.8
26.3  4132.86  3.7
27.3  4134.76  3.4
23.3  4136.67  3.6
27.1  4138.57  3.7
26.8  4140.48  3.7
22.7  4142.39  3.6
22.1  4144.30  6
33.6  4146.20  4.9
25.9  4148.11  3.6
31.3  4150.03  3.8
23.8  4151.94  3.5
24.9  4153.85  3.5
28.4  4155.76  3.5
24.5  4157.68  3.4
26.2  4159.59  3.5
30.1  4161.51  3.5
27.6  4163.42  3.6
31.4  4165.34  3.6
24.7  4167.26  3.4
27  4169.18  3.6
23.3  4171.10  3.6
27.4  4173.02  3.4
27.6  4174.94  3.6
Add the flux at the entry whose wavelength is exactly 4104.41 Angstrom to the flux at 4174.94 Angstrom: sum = 54.7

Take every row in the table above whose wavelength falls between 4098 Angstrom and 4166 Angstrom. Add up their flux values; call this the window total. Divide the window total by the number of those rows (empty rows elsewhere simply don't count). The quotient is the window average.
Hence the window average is 26.3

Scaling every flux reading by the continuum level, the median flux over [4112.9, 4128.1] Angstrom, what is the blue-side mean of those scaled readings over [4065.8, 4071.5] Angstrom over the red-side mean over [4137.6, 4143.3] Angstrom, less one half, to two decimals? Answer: 0.52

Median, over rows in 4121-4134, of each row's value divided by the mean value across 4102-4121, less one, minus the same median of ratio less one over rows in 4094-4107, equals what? 0.17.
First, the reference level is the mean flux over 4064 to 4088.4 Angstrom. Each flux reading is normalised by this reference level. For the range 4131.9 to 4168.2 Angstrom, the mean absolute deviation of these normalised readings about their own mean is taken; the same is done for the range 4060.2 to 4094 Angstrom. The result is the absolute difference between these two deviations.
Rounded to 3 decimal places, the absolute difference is 0.025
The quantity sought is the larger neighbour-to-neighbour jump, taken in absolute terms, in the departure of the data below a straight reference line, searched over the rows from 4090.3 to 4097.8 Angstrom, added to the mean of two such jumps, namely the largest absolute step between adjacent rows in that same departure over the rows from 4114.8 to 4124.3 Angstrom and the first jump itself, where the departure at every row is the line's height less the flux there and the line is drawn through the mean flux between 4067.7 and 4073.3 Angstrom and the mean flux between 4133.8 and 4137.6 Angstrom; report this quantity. 16.0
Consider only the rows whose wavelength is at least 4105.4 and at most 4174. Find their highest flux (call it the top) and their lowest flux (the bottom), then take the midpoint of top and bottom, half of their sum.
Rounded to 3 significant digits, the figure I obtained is 27.4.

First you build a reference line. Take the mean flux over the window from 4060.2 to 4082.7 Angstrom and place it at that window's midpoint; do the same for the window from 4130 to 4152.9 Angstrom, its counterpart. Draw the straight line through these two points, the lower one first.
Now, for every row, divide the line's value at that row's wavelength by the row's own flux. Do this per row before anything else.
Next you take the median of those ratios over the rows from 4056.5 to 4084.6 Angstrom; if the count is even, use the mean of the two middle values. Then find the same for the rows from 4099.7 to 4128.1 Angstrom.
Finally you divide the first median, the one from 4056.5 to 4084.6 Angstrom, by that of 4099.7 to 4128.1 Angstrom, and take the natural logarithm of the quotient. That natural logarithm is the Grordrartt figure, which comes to -0.03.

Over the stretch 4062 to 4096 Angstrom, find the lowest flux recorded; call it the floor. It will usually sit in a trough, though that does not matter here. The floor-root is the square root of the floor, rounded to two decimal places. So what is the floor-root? 4.37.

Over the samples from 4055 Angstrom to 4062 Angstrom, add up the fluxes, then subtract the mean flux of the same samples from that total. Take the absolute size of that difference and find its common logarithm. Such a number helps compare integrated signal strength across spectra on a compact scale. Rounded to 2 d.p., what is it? 1.90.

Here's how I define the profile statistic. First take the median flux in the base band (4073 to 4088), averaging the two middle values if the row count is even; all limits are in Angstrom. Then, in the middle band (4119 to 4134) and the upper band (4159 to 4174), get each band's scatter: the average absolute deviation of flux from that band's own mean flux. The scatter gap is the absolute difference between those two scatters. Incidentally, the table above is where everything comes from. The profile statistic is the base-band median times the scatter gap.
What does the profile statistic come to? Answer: 28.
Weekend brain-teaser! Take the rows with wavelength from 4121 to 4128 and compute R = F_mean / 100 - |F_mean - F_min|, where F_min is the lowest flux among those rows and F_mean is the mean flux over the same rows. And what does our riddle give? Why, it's -1.1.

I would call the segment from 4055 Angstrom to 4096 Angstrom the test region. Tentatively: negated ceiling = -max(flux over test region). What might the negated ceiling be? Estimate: -35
